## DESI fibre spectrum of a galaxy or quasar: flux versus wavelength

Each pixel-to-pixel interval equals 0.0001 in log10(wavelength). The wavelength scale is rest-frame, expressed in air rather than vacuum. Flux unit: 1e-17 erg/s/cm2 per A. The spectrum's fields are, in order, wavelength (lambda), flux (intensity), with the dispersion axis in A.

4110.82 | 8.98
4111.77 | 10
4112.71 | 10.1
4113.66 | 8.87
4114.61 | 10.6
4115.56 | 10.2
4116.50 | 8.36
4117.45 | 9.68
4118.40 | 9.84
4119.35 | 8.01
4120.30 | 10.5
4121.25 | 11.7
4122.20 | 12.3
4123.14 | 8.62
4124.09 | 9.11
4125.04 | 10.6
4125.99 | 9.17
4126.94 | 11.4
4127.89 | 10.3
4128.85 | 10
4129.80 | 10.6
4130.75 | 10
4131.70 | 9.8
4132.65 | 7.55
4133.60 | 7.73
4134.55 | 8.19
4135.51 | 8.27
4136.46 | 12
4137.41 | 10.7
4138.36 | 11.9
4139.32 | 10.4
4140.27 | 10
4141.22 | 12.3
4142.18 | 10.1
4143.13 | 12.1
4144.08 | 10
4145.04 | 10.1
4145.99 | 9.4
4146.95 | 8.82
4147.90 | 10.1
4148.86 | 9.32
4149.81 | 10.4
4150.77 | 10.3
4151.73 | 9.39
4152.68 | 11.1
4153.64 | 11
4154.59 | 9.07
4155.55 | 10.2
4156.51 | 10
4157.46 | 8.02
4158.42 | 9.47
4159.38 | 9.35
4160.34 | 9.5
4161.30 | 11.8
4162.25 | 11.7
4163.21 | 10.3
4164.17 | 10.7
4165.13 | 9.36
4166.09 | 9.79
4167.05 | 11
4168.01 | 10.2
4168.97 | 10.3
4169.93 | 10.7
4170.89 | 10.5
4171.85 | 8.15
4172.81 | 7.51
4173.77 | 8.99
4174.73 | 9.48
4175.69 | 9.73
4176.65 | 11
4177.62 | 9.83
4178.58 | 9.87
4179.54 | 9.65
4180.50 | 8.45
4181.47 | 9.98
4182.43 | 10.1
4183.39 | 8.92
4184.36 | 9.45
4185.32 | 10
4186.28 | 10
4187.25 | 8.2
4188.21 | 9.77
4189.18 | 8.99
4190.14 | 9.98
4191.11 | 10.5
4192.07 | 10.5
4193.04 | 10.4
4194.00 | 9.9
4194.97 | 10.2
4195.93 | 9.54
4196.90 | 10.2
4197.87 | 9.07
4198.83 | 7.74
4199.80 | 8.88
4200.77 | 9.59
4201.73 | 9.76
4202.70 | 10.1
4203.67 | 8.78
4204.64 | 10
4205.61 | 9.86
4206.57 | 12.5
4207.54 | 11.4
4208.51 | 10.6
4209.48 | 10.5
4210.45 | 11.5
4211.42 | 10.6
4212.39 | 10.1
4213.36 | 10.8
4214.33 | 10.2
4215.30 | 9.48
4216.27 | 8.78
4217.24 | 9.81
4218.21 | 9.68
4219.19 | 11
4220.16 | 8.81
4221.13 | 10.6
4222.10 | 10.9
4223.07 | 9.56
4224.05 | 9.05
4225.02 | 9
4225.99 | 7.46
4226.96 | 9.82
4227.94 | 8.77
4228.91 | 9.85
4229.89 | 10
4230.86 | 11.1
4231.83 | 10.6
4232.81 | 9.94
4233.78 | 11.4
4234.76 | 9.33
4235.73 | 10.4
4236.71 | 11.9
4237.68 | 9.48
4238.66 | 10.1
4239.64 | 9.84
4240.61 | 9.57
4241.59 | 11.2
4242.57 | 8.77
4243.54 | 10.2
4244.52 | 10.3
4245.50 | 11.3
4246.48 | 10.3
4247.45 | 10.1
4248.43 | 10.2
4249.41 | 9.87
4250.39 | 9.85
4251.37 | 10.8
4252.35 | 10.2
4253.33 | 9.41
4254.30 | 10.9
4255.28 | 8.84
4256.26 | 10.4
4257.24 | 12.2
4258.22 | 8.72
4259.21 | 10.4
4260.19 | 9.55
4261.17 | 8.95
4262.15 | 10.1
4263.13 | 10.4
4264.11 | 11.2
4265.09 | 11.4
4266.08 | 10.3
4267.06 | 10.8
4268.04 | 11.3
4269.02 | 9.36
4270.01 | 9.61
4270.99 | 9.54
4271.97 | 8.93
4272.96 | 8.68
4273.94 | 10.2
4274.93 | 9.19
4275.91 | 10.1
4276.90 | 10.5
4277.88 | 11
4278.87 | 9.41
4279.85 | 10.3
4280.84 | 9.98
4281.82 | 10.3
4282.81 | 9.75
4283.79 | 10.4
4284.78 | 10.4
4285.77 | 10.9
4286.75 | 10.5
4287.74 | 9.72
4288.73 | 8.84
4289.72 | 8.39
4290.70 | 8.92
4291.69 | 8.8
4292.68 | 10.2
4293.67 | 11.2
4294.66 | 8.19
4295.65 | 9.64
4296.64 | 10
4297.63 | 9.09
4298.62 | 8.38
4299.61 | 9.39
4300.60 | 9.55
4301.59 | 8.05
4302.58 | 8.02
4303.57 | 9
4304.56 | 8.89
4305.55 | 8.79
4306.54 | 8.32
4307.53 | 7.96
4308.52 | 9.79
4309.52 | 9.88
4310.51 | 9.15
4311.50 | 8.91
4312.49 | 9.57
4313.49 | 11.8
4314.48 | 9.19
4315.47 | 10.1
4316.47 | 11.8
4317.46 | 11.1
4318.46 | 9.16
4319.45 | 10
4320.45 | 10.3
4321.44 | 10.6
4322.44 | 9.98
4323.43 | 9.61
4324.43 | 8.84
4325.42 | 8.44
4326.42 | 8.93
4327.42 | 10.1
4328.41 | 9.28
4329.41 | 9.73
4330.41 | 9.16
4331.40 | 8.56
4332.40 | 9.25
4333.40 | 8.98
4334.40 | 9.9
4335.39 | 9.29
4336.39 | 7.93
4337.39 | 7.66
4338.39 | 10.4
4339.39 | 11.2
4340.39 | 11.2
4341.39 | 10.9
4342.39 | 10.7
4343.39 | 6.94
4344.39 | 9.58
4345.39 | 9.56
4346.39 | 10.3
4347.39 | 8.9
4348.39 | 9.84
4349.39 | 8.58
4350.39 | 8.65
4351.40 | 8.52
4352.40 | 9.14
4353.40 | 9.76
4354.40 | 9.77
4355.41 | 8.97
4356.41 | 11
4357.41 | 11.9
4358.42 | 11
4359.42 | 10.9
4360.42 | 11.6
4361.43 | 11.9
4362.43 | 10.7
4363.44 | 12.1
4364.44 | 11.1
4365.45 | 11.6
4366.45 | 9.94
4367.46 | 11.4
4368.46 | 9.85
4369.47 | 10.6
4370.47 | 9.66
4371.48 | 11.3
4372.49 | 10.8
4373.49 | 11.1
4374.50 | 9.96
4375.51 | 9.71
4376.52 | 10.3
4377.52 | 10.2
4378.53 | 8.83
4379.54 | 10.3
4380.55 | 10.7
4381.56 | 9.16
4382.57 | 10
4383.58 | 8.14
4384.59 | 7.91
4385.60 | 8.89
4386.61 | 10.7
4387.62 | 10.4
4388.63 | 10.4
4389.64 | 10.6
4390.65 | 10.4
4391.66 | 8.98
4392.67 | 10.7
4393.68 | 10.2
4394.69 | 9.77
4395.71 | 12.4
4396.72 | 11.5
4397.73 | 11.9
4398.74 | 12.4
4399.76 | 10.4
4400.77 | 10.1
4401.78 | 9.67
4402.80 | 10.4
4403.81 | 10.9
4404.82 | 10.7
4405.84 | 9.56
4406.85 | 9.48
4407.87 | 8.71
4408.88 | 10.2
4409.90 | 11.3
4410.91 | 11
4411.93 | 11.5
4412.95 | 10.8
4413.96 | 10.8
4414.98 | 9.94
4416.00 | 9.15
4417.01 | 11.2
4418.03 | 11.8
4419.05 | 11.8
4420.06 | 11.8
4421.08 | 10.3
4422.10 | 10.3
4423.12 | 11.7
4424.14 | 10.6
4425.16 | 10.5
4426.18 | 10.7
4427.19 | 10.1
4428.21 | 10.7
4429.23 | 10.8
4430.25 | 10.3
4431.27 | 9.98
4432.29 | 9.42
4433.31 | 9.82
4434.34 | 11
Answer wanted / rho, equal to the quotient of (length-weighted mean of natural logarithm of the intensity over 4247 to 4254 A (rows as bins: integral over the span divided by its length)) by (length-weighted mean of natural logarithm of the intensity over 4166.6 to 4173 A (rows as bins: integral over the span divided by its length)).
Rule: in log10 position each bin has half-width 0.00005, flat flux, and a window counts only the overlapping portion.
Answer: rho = 1.01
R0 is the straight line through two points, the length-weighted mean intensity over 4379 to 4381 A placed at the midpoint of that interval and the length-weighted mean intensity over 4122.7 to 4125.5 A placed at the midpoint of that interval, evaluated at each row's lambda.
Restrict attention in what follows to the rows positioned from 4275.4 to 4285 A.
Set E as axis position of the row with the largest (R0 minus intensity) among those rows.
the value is 4278.87 A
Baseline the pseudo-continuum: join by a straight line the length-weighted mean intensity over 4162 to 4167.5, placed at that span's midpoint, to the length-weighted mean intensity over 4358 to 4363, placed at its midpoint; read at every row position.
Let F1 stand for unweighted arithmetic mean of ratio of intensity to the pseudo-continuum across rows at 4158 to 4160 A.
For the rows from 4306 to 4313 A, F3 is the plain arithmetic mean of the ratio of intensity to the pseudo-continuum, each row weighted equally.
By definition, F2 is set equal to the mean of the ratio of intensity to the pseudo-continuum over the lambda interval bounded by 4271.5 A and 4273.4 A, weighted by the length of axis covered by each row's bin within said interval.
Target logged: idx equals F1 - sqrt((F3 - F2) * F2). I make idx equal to 0.79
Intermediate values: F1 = 0.91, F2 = 0.81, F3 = 0.82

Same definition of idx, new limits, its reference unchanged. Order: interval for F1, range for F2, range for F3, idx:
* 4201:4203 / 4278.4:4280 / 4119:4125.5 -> 0.66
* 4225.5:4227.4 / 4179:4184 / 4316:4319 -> 0.56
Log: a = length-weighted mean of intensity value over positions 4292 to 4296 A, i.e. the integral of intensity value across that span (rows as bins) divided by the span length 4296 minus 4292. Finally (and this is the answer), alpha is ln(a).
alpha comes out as 2.28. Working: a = 9.75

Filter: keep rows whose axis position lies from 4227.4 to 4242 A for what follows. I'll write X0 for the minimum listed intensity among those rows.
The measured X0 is 8.77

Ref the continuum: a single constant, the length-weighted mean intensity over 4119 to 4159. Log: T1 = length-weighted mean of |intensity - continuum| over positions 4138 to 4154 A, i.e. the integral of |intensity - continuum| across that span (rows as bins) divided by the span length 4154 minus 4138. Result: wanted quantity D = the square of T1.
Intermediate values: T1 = 0.74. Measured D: 0.55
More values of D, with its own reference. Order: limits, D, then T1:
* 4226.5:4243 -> 0.44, 0.67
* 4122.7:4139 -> 1.24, 1.11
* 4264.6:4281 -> 0.45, 0.67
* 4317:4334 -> 0.51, 0.71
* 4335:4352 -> 1.29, 1.13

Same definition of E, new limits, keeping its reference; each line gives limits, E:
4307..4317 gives 4307.53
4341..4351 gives 4343.39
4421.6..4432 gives 4431.27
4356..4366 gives 4362.43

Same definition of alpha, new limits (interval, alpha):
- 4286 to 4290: 2.25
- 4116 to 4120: 2.20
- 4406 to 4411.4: 2.31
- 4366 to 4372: 2.35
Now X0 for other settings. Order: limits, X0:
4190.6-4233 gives 7.46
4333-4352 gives 6.94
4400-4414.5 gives 8.71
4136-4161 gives 8.02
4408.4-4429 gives 9.15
